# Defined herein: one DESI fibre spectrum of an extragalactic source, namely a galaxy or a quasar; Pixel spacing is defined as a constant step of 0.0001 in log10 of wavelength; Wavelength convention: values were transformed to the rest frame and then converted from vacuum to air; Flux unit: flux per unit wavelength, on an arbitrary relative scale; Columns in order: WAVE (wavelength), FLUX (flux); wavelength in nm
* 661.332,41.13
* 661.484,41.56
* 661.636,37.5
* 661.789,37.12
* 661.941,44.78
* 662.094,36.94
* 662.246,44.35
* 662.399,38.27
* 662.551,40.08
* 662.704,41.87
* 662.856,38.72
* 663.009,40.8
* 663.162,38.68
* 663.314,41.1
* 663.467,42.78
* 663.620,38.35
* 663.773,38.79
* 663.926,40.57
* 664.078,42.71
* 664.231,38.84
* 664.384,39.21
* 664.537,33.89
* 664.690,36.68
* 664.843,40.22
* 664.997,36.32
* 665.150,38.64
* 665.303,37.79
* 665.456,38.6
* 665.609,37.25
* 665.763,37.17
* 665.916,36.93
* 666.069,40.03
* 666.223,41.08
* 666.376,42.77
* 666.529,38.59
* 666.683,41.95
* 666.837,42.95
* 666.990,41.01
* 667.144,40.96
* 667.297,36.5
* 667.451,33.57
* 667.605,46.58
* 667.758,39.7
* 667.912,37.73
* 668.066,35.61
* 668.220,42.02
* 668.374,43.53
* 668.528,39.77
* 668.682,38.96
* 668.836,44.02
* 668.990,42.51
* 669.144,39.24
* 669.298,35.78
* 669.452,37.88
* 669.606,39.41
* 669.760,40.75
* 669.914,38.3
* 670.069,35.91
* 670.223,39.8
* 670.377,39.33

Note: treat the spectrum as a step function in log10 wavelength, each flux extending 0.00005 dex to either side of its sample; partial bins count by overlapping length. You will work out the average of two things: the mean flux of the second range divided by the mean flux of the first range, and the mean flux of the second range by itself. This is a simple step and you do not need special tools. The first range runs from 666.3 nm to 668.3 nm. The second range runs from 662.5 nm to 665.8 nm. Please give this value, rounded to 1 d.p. 20.0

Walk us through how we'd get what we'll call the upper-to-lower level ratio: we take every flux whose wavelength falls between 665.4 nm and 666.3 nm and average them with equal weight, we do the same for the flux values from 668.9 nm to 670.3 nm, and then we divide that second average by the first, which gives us 1.01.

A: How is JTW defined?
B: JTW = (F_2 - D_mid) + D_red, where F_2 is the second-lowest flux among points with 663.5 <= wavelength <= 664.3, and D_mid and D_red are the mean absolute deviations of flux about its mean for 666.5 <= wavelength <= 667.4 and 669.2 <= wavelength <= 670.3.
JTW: 38.4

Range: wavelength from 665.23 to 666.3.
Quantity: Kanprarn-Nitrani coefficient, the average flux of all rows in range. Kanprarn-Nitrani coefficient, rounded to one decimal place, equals 38.4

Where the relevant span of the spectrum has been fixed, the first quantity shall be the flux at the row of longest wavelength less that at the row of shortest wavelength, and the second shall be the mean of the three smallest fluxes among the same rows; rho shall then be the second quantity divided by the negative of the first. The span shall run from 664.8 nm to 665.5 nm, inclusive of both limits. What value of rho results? 23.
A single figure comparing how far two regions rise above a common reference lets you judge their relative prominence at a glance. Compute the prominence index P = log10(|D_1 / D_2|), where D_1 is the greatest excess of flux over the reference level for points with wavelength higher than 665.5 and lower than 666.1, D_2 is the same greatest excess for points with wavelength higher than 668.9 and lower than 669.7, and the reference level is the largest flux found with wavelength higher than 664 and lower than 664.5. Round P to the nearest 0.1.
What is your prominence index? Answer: 1.1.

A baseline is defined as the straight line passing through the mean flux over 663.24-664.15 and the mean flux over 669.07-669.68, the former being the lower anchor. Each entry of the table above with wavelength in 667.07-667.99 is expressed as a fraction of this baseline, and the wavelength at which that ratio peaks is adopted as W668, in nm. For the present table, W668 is 667.605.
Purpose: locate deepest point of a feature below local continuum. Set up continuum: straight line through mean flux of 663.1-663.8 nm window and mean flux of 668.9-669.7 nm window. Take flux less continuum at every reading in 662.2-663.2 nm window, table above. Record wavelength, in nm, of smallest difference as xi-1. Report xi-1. 662.399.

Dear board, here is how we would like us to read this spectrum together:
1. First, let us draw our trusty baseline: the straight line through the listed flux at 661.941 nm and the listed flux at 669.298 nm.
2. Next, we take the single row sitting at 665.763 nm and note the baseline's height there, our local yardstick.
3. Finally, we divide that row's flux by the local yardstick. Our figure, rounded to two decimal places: 0.93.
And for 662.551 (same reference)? 0.91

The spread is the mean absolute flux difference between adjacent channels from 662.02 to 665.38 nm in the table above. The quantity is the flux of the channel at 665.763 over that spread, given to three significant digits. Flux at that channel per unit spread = 12.9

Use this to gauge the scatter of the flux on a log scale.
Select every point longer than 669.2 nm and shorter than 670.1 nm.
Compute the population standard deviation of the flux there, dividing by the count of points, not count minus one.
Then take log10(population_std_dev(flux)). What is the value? 0.25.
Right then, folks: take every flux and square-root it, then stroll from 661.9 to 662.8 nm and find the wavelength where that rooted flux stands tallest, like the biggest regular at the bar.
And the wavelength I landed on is 661.941 nm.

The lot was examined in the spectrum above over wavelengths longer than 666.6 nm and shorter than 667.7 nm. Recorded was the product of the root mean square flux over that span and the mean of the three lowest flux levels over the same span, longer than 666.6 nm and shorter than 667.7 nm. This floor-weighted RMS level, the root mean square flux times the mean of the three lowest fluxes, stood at 1506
